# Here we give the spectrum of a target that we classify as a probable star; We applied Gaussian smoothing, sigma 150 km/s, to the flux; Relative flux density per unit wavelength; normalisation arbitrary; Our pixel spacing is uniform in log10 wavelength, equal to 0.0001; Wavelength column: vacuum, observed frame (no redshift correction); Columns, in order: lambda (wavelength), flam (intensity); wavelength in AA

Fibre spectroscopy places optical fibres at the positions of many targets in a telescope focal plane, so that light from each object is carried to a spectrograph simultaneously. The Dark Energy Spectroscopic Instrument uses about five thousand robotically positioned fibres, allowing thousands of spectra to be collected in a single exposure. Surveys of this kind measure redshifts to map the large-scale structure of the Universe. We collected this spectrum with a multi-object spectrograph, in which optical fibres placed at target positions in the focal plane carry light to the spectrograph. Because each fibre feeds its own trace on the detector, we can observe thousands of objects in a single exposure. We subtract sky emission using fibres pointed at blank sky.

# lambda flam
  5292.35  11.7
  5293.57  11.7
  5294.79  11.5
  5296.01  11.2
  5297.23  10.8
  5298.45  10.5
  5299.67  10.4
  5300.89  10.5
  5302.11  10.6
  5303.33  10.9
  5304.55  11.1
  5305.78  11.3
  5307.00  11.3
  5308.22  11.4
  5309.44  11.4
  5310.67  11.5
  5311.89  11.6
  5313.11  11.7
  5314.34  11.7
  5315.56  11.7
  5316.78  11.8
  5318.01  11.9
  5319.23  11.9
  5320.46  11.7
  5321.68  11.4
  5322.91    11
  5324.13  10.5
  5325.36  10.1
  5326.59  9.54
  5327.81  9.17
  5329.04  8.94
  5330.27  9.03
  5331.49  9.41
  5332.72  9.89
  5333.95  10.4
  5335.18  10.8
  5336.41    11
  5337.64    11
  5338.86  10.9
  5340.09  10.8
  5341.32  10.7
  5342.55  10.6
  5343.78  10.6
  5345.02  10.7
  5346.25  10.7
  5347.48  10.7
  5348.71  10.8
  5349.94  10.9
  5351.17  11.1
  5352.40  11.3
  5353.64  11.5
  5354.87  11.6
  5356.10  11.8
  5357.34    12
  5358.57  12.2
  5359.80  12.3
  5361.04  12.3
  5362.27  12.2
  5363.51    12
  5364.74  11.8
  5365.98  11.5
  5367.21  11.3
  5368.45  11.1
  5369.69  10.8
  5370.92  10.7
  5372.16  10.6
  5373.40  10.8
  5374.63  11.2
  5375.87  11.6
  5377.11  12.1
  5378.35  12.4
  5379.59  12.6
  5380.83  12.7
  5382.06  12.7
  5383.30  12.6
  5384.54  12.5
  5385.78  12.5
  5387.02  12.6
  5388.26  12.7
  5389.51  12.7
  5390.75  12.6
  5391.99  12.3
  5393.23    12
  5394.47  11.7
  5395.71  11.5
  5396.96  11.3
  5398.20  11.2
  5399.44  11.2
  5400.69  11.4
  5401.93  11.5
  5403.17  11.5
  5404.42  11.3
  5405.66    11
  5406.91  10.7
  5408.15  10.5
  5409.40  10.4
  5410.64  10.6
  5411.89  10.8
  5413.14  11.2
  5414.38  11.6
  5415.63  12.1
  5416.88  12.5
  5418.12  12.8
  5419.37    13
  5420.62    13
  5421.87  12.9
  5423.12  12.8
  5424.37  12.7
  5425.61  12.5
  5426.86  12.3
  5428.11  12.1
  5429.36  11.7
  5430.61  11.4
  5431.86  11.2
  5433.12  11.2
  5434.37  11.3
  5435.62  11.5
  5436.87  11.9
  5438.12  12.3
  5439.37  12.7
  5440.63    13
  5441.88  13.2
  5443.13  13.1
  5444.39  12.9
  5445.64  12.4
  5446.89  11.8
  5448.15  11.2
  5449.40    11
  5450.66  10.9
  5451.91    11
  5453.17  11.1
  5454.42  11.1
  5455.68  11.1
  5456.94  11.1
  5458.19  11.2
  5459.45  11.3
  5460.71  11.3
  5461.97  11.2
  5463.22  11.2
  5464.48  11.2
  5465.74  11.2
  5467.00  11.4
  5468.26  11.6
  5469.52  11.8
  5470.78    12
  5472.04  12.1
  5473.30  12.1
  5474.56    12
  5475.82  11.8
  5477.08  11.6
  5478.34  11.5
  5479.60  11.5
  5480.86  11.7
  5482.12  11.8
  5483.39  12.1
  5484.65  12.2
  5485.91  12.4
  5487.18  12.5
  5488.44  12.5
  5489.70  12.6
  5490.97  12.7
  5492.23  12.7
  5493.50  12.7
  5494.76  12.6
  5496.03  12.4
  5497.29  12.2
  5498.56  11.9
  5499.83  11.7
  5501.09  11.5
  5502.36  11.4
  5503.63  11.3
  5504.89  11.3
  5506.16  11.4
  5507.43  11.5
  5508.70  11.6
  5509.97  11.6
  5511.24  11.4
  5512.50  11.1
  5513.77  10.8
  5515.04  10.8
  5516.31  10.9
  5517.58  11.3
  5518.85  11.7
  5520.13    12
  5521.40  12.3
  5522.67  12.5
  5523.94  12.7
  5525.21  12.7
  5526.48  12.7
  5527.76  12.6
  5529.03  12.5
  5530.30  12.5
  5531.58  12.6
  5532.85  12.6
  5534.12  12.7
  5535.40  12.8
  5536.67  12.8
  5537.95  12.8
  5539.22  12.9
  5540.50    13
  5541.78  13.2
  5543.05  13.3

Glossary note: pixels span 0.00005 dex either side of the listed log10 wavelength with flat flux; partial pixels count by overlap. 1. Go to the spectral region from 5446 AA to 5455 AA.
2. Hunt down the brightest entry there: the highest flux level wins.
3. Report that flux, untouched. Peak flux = 11.8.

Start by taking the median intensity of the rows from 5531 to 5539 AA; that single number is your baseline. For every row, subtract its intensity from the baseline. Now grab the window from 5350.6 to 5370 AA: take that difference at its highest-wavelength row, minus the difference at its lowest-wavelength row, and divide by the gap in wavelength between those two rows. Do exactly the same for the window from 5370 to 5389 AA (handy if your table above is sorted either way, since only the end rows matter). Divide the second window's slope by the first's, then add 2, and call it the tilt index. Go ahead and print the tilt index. -5.1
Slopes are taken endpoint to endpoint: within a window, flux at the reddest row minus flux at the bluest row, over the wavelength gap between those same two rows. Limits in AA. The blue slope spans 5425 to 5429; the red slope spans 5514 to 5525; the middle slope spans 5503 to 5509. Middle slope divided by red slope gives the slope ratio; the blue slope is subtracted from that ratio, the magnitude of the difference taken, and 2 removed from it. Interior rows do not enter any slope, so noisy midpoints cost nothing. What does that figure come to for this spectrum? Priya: -1.6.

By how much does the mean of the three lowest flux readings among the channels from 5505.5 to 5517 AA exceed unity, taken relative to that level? 9.8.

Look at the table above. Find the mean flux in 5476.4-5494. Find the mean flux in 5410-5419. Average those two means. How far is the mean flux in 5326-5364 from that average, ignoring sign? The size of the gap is 1.1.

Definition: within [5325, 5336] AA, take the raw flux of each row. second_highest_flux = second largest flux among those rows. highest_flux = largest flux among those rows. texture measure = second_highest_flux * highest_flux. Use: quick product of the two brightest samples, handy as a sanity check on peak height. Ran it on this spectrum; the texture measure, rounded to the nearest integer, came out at 112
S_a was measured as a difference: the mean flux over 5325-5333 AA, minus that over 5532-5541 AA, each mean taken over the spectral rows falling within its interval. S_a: -3.4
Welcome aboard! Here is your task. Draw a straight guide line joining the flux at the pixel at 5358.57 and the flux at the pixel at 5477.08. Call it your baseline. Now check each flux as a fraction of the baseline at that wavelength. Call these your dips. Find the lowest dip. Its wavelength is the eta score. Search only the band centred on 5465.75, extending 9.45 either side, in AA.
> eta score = 5456.94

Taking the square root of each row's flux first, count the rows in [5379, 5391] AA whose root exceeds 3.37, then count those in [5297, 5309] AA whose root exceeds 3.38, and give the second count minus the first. -10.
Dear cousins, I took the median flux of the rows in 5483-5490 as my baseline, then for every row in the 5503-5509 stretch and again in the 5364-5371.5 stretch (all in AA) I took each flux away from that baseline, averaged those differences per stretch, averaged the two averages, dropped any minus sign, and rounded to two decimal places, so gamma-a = 1.14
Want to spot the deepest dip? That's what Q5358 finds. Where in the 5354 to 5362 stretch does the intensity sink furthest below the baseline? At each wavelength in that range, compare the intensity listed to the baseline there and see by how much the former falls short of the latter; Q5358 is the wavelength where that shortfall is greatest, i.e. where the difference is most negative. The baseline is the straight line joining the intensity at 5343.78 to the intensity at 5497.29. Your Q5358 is 5354.87 AA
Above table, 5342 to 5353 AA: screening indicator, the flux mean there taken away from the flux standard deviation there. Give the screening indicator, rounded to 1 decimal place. -10.6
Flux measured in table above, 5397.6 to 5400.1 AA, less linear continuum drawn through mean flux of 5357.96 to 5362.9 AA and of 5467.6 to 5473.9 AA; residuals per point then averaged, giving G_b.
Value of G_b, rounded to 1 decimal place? -0.9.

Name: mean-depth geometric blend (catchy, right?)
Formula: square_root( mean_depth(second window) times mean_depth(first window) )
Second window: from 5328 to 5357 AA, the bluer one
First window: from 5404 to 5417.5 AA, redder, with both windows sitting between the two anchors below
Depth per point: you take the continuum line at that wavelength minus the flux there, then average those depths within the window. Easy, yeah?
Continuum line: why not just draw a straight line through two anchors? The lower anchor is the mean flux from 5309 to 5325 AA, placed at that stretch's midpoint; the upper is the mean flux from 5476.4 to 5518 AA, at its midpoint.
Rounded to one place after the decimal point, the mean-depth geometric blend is 0.7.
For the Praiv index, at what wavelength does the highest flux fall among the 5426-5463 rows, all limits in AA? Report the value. 5441.88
